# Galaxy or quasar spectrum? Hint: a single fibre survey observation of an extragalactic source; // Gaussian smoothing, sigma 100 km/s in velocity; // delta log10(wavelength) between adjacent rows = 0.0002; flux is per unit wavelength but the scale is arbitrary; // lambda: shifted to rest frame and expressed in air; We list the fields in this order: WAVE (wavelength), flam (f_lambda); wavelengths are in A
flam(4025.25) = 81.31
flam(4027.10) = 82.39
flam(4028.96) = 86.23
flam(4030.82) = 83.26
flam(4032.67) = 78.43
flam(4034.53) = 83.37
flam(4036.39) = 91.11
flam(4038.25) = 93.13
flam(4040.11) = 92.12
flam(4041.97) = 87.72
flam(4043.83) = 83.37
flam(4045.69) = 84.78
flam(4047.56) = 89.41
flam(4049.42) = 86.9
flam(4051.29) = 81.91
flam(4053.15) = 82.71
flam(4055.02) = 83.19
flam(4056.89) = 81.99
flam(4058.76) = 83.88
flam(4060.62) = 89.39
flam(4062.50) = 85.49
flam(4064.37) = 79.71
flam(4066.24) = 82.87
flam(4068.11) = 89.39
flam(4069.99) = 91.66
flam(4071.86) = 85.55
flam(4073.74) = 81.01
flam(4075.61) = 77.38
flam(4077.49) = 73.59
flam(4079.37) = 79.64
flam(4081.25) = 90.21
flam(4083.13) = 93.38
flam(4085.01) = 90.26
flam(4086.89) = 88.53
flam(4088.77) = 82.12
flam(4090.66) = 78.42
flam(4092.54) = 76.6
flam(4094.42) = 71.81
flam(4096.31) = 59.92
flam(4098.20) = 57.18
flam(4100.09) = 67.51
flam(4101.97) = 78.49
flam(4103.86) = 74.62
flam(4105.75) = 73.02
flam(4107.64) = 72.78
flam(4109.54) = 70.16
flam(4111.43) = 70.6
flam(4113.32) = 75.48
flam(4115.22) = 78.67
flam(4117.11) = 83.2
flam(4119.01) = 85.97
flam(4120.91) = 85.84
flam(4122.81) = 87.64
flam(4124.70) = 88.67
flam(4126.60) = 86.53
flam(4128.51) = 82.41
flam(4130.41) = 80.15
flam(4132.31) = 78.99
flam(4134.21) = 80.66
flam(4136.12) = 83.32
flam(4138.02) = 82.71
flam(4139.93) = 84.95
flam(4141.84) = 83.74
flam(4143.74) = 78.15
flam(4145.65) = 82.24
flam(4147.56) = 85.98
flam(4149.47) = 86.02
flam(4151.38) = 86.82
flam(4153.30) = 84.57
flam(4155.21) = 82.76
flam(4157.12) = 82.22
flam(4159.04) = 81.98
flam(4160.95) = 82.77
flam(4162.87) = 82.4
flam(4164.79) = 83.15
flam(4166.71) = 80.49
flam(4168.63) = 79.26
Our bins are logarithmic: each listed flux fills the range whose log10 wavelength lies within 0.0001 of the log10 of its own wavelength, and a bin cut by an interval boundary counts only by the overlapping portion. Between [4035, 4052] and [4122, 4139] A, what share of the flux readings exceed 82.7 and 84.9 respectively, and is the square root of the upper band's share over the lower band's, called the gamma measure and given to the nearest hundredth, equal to 0.61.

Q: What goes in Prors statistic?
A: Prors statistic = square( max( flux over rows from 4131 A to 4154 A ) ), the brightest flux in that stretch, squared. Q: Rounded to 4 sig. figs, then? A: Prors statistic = 7538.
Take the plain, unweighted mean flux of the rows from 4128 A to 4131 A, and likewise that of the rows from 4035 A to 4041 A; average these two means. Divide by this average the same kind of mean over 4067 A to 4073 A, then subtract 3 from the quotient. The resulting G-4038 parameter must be -1.98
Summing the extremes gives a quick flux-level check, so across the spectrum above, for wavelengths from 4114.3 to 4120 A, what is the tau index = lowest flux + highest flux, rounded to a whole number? 165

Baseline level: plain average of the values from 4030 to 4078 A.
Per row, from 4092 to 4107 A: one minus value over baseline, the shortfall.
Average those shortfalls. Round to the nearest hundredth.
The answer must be 0.18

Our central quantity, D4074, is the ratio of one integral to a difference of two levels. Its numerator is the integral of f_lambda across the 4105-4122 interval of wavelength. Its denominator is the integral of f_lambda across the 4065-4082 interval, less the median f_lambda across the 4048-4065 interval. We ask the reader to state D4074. 0.99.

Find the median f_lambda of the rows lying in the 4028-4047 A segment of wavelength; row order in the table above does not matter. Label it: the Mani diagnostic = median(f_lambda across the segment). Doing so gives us 85.5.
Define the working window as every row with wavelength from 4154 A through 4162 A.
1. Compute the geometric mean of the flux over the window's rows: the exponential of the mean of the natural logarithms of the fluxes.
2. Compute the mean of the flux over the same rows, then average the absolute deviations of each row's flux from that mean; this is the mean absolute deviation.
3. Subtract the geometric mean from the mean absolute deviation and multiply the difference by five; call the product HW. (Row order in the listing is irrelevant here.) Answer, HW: -410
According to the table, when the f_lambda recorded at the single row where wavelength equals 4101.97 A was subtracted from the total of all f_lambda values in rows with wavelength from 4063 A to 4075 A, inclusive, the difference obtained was 432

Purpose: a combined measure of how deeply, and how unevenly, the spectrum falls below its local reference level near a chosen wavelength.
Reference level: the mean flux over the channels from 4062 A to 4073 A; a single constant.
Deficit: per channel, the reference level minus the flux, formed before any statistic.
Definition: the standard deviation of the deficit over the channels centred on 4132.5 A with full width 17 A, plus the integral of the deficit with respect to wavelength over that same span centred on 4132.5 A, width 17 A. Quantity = 48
